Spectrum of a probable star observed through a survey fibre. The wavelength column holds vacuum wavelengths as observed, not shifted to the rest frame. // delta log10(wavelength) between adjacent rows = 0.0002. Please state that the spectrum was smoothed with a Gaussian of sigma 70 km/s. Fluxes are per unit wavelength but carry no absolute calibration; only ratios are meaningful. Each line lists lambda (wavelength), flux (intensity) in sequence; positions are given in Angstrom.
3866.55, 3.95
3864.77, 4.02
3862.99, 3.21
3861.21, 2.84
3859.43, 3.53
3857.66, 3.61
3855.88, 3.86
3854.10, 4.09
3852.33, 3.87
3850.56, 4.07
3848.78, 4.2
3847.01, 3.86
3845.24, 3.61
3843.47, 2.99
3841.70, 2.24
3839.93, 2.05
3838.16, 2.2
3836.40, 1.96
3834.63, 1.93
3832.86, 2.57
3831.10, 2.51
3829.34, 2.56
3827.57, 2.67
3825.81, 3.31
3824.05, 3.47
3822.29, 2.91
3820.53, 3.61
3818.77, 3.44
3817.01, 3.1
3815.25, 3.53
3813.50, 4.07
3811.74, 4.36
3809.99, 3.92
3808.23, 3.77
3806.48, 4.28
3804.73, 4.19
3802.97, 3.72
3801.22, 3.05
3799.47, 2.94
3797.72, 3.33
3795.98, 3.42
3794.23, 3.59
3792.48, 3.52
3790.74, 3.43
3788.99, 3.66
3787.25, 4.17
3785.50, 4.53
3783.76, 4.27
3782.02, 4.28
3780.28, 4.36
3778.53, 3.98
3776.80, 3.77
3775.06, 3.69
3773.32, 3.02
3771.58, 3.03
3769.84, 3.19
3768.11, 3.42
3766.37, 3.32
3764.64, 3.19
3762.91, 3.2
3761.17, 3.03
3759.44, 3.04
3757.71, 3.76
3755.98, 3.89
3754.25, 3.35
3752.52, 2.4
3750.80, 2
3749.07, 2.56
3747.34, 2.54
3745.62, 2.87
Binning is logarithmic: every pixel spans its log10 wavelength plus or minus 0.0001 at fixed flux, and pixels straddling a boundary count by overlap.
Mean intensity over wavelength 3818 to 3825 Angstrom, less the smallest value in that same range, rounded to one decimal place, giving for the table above 0.4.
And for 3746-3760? 0.9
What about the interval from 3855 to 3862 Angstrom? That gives 0.6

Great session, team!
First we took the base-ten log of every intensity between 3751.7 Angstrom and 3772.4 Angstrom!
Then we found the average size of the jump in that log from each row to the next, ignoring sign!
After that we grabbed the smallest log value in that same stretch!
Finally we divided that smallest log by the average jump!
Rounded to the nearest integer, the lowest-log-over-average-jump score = 10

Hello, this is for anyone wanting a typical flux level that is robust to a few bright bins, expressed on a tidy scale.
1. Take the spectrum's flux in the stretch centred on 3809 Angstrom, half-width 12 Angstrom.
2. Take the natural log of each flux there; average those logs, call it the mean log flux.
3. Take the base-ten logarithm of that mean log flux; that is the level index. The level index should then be 0.11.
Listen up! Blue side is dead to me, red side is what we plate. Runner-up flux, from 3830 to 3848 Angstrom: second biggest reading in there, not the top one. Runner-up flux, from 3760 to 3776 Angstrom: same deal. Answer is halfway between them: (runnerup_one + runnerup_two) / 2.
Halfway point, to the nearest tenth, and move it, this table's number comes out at 3.5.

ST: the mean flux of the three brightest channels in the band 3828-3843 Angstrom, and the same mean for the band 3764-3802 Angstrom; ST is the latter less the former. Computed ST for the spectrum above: 1.8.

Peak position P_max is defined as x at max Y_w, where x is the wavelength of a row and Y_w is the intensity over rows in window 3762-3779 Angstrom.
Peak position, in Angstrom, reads 3778.53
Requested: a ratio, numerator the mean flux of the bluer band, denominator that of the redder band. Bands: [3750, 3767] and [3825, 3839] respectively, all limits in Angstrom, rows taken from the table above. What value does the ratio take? 1.27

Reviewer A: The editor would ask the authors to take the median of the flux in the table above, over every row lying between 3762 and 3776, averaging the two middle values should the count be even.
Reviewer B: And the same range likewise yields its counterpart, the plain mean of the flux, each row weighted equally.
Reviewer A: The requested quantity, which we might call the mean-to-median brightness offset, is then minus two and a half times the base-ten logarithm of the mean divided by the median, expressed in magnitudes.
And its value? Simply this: -0.021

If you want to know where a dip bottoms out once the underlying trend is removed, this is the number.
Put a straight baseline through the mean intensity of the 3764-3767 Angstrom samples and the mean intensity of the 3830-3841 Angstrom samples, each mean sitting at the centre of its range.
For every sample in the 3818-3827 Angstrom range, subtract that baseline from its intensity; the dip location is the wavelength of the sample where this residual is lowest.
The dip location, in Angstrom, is 3822.29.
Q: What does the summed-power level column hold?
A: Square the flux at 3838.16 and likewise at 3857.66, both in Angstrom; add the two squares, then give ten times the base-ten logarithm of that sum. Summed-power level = 12.5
